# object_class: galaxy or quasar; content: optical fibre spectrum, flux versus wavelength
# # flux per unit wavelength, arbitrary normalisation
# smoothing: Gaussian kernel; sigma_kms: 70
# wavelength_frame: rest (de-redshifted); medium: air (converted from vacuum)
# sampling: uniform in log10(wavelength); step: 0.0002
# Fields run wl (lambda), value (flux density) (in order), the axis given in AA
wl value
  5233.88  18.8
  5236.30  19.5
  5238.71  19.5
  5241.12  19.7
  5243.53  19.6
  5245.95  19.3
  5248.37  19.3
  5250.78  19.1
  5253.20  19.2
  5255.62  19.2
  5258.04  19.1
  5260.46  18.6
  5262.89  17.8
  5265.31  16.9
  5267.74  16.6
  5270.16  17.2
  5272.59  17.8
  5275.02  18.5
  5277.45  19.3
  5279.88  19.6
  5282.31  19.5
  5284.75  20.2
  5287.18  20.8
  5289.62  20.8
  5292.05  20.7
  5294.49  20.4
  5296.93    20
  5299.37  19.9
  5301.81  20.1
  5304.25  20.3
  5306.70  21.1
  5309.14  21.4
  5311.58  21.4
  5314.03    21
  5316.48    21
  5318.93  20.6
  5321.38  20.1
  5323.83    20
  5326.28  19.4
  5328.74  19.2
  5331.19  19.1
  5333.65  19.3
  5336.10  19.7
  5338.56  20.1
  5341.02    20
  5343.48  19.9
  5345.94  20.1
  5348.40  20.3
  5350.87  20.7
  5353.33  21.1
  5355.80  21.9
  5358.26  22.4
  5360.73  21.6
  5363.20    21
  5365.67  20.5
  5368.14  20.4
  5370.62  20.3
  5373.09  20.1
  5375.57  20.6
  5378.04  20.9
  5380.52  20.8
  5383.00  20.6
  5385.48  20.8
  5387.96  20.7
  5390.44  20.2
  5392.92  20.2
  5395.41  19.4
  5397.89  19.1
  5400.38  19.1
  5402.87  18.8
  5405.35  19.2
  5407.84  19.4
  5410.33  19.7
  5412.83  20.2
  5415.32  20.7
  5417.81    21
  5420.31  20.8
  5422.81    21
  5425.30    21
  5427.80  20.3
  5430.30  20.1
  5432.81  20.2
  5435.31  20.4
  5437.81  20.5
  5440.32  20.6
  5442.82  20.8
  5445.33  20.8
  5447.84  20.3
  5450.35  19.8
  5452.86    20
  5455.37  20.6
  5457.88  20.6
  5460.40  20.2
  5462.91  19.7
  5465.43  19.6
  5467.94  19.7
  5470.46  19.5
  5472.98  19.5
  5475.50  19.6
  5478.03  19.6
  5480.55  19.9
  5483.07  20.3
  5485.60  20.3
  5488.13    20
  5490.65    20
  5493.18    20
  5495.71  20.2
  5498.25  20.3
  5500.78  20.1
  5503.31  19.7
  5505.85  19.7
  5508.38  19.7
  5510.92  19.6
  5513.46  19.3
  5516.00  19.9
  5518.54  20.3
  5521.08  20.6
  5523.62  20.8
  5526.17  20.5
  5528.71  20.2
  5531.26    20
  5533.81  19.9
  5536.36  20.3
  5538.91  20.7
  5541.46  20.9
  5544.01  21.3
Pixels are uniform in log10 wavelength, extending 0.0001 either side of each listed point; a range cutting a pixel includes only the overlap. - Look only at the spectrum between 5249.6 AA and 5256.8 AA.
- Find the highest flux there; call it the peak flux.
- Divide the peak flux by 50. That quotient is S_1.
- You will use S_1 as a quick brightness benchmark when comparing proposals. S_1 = 0.384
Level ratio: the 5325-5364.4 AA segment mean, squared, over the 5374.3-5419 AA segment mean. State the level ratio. 20.7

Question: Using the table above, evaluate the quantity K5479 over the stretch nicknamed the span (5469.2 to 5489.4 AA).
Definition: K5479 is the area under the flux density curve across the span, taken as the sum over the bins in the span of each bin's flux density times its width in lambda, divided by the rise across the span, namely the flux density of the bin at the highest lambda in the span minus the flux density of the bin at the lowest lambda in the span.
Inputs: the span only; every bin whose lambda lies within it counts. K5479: 801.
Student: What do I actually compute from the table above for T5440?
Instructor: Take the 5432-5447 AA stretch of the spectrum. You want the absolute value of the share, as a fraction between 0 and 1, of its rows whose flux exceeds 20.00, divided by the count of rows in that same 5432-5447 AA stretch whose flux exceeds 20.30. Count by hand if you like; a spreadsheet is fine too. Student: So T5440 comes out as 0.20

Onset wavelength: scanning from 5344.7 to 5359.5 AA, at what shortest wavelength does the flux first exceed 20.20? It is 5348.40 AA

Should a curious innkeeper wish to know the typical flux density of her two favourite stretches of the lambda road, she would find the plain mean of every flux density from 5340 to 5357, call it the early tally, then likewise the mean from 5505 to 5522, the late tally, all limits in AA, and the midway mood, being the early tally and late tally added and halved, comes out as 20.22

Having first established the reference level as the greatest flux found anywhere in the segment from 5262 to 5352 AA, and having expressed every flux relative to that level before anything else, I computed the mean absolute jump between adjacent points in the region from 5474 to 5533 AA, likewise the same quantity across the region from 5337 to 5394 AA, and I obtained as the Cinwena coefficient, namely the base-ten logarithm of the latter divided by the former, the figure 0.18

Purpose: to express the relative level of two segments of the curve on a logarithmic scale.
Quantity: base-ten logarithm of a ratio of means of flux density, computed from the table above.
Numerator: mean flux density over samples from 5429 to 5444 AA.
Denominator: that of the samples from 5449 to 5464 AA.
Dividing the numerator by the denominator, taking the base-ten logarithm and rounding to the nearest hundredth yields 0.01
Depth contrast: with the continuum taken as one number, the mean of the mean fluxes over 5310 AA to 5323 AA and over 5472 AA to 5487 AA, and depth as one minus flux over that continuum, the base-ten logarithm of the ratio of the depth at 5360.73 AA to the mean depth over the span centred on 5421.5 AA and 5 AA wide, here 0.35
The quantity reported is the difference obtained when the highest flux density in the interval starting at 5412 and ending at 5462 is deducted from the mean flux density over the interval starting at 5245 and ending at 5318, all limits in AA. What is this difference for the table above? -1.46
